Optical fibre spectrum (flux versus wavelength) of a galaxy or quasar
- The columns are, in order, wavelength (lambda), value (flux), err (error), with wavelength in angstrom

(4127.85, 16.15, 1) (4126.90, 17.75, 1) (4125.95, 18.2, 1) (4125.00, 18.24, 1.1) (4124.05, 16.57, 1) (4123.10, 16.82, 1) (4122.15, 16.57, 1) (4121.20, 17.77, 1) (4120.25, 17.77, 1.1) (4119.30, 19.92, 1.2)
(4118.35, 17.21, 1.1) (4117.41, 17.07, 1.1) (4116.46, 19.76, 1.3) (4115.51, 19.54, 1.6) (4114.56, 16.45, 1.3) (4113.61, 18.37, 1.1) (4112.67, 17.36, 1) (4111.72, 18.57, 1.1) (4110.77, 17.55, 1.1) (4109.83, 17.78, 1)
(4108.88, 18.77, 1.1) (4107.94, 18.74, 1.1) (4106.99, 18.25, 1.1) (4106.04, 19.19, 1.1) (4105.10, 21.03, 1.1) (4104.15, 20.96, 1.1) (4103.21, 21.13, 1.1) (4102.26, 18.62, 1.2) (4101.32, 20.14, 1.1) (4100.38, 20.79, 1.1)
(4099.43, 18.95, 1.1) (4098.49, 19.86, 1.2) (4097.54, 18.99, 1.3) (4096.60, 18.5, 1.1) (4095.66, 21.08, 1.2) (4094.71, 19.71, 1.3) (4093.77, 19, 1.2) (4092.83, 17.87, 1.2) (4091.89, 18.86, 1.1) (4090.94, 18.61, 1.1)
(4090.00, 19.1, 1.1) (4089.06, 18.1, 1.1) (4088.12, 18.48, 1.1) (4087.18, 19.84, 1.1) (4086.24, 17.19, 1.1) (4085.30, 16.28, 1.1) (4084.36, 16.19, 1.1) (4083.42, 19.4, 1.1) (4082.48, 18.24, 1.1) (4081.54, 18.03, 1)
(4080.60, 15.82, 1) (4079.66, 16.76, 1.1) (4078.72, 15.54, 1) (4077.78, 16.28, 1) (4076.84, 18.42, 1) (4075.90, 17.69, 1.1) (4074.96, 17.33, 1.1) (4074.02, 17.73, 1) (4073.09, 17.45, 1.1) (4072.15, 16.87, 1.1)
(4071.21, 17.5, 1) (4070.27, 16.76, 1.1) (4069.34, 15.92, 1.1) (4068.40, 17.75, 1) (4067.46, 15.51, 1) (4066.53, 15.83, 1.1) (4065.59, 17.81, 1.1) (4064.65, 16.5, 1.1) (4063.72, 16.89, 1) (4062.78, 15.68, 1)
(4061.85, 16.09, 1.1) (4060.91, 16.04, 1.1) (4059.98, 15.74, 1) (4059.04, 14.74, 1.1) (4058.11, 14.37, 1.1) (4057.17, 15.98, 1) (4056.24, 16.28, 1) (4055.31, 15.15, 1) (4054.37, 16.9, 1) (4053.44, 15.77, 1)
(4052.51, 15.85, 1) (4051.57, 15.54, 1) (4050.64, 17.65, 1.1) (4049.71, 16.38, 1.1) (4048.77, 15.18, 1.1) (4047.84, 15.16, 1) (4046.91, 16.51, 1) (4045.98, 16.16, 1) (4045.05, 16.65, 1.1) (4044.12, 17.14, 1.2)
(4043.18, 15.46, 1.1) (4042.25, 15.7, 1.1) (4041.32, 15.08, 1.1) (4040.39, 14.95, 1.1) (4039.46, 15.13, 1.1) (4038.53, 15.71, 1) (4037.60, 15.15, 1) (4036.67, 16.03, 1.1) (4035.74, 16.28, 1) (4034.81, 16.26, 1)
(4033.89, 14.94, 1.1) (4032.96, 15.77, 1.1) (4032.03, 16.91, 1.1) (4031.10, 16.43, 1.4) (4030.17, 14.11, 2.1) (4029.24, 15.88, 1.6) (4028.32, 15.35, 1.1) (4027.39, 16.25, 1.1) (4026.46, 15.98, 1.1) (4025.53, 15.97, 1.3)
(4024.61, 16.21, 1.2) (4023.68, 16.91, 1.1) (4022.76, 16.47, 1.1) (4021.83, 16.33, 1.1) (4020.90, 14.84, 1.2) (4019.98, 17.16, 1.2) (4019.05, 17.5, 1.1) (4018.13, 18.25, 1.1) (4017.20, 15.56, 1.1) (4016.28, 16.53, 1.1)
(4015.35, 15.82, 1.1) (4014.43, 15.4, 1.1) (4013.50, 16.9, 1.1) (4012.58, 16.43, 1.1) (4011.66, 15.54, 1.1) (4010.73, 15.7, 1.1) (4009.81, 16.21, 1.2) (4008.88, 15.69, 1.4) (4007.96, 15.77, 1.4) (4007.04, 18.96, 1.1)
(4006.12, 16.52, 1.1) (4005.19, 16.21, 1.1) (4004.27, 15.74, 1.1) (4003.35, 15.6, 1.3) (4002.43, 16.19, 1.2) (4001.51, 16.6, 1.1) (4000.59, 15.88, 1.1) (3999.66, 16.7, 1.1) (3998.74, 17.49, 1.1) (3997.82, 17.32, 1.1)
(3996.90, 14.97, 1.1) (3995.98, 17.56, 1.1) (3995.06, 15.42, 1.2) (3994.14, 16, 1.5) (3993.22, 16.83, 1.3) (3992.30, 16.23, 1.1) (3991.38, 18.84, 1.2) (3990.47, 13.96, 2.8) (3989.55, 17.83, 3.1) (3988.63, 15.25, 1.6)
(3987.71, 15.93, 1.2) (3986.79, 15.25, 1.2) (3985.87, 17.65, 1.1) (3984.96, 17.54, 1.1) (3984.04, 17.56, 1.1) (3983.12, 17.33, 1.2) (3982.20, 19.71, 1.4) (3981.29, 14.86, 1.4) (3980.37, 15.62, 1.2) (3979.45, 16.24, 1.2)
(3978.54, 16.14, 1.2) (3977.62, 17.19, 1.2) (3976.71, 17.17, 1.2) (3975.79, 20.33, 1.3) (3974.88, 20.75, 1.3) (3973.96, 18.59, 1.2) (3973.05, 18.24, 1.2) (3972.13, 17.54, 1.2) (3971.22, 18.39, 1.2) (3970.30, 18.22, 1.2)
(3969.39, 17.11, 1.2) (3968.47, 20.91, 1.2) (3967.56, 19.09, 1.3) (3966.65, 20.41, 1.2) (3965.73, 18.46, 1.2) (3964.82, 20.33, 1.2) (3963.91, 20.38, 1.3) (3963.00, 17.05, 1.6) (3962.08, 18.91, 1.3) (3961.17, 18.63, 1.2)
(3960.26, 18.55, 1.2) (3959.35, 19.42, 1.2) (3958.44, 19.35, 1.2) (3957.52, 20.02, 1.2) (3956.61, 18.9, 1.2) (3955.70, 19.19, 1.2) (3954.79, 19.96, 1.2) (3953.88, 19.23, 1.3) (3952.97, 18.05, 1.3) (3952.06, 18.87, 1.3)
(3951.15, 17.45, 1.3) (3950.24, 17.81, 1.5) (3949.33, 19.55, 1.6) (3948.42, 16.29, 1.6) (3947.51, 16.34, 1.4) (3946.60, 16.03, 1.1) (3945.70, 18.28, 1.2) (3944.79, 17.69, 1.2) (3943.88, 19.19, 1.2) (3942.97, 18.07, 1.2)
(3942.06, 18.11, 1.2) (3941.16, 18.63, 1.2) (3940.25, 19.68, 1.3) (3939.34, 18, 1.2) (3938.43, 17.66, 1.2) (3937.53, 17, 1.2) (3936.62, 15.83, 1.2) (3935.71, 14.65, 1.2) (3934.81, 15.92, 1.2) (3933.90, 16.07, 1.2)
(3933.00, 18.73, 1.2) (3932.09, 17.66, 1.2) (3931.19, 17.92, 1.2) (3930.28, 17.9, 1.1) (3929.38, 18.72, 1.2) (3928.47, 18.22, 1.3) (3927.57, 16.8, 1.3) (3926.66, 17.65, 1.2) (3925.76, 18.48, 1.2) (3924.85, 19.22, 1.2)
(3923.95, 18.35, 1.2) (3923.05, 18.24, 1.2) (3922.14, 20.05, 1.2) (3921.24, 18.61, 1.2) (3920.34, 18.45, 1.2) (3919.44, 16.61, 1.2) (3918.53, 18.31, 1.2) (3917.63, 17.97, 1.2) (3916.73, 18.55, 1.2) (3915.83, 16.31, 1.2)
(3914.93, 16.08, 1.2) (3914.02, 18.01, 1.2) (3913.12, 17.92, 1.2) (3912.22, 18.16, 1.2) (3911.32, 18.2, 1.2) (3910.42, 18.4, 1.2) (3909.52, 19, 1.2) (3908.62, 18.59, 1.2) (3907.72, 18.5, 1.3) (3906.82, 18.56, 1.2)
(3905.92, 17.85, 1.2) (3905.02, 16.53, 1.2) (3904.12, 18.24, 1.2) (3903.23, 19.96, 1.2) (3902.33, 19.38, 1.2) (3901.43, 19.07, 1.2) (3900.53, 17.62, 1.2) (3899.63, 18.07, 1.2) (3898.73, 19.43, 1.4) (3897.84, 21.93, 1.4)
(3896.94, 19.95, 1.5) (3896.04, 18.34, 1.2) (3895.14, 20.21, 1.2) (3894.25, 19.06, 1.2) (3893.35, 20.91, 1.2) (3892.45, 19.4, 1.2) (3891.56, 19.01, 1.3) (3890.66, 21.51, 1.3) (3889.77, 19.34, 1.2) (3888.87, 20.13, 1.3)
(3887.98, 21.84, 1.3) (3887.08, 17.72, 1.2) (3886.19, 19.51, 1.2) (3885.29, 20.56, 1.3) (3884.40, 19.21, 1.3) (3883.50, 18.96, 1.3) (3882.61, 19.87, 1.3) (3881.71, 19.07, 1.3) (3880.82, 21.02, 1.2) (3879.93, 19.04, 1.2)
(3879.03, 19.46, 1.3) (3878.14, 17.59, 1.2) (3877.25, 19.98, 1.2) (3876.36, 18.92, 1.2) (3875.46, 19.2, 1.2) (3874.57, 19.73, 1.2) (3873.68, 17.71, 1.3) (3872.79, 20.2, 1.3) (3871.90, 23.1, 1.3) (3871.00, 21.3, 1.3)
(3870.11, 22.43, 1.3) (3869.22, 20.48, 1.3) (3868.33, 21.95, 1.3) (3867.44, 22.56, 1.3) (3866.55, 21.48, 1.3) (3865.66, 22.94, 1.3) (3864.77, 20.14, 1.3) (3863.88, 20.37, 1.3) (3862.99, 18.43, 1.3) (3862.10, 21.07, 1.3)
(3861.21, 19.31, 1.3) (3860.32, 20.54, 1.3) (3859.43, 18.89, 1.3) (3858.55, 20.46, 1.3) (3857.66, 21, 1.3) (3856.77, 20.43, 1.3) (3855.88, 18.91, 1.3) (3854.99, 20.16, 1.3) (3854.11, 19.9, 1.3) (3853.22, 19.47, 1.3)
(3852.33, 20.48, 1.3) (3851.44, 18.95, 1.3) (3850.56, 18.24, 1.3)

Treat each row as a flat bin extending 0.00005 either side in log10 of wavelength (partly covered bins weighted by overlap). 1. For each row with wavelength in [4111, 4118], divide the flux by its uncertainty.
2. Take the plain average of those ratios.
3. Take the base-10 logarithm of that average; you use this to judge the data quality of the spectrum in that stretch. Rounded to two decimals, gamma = 1.18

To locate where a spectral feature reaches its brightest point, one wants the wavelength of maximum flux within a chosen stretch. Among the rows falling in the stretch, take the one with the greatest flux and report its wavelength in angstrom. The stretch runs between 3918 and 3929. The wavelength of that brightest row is 3922.14 angstrom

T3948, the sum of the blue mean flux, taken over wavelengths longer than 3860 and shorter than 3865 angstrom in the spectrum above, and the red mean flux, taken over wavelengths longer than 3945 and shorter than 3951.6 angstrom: 37.4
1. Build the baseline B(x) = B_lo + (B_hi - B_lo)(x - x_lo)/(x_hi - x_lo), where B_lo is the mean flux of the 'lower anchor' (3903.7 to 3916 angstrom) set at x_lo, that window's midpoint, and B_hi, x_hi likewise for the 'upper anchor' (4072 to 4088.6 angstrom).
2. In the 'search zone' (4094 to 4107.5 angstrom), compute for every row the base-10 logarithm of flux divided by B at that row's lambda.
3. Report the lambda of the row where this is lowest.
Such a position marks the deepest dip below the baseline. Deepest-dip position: 4106.99 angstrom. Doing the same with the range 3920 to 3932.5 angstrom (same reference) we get 3927.57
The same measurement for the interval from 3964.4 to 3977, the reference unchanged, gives 3969.39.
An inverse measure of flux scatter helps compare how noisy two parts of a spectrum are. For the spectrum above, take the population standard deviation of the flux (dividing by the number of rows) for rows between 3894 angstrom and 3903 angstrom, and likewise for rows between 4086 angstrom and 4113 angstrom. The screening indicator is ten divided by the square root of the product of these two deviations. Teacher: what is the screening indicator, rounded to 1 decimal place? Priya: 8.7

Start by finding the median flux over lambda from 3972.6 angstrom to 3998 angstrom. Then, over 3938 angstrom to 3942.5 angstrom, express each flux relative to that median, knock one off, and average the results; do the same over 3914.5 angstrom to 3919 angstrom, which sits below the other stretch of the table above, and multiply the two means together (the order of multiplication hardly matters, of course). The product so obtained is 0.0011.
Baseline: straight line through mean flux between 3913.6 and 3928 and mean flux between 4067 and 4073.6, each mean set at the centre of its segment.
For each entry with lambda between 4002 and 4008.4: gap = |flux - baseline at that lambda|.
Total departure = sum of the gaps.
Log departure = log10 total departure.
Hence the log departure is 0.98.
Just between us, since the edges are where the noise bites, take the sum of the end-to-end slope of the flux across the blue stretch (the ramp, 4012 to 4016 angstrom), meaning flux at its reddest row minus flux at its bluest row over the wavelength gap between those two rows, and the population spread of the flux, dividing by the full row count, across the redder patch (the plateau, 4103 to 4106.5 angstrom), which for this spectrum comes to 0.6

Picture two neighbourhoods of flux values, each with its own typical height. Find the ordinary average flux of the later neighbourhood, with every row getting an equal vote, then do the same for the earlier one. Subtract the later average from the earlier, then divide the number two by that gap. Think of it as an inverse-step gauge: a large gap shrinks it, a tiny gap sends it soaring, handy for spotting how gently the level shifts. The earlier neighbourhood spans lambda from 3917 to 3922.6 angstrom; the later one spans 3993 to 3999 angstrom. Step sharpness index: 1.1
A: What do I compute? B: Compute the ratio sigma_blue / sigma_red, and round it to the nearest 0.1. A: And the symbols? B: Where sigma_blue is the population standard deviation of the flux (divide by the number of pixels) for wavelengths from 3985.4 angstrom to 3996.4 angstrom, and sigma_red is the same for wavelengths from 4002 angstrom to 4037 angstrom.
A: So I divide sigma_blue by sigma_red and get 1.5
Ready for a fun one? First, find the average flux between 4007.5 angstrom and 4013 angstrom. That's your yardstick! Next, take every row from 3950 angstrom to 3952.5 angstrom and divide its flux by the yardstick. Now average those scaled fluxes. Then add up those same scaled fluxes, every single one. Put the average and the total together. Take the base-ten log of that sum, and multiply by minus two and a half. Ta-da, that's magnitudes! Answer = -1.64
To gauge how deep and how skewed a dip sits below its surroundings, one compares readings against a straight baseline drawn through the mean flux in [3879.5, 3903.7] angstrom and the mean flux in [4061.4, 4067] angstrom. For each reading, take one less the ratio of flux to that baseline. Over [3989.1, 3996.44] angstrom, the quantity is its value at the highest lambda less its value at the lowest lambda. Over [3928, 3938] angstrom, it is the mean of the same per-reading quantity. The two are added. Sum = 0.10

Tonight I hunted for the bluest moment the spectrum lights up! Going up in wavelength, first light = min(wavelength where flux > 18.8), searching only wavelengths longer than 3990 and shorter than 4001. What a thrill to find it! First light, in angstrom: 3991.38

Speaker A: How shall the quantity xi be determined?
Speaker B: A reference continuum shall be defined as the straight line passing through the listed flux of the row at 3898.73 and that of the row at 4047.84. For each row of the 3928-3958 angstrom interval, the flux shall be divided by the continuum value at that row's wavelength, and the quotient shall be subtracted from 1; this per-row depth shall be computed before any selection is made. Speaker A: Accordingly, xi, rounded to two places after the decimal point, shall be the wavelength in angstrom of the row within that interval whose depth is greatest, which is 3935.71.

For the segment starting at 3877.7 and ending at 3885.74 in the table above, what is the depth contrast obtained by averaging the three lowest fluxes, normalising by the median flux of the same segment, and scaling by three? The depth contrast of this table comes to 2.894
